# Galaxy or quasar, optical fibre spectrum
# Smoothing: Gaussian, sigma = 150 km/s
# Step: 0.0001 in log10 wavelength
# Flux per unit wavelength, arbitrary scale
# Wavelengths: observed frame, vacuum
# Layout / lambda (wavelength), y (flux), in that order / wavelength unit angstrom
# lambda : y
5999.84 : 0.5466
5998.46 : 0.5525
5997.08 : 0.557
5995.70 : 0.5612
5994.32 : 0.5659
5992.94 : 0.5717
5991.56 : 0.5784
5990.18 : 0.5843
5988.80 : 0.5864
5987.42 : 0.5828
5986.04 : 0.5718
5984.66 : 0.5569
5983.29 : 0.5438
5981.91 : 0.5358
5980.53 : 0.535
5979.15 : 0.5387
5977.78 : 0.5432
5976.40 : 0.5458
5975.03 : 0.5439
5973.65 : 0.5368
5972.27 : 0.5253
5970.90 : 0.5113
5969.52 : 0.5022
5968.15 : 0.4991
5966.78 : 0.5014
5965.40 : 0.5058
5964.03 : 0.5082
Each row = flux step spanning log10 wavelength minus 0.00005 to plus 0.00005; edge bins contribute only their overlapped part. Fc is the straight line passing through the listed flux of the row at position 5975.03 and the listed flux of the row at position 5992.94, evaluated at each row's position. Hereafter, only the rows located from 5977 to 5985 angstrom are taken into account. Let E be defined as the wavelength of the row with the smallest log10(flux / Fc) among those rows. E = 5981.91 angstrom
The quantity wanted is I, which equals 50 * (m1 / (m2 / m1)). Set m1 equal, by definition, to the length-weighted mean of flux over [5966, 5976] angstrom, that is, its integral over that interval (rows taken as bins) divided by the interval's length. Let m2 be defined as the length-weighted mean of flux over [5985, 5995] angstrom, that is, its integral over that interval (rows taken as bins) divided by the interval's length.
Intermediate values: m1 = 0.518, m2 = 0.576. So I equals 23.3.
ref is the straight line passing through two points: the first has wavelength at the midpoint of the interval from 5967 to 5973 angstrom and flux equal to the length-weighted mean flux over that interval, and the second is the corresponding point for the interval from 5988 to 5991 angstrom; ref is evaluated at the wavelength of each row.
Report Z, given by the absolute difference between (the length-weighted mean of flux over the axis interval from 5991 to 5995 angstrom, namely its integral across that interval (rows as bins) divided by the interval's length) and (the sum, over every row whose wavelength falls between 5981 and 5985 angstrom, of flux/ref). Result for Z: 2.35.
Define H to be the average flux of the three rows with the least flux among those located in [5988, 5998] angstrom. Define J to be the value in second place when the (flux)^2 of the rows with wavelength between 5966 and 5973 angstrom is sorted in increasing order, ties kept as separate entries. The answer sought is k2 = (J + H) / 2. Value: 0.406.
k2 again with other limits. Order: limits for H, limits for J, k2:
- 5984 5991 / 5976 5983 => 0.429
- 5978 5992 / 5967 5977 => 0.394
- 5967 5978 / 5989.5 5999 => 0.407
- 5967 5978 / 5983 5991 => 0.407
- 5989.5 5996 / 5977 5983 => 0.427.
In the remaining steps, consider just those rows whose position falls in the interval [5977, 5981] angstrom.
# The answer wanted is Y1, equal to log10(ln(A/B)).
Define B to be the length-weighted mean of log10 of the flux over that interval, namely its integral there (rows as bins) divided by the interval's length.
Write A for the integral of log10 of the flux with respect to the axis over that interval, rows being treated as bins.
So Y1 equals 0.1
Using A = -1.1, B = -0.268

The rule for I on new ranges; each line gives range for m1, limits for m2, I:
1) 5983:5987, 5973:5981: 29.1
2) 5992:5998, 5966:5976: 30.7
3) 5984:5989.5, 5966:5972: 32.6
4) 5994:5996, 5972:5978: 29.5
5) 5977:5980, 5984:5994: 25.4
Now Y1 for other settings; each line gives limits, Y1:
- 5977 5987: 0.4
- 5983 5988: 0.2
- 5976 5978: -0.2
